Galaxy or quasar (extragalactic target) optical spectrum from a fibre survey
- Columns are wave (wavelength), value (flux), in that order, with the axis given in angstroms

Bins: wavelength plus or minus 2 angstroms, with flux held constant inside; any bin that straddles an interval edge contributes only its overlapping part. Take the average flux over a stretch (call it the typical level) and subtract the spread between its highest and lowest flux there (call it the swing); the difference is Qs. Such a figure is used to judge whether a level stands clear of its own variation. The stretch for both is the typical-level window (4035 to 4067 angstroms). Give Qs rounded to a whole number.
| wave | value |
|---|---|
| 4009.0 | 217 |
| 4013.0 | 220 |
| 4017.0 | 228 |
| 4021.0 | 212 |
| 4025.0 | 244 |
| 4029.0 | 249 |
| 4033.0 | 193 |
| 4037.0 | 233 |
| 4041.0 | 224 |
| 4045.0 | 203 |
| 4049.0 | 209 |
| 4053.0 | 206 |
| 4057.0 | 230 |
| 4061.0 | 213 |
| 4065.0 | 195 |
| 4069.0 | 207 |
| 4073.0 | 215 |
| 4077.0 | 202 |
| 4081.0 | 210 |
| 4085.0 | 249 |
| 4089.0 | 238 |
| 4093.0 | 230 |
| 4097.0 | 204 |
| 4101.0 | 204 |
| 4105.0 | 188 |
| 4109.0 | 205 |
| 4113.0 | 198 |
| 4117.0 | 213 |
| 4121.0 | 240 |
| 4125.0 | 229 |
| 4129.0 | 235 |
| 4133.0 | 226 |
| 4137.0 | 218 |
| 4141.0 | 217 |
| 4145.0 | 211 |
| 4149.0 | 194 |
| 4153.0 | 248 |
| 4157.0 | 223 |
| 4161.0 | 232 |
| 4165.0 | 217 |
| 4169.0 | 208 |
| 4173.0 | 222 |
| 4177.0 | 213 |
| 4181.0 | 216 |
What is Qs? 176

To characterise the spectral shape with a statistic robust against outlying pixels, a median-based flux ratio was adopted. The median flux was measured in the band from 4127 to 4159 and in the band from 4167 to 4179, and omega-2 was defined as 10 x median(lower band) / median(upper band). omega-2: 10.4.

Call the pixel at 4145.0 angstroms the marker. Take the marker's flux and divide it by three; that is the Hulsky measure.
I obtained 70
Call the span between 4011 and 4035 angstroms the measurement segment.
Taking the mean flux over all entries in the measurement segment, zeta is 224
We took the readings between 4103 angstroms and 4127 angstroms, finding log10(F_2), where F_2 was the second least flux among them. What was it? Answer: 2.30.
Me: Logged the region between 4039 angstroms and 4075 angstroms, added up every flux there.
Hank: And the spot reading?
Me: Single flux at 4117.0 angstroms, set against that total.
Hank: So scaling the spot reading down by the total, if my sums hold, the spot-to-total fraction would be 0.112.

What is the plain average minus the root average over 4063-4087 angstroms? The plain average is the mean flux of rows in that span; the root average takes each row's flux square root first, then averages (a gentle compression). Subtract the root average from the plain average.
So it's 198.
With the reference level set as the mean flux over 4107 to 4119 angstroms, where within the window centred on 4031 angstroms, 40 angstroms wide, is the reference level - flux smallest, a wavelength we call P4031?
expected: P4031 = 4029.0 angstroms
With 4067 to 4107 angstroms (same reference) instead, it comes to 4085.0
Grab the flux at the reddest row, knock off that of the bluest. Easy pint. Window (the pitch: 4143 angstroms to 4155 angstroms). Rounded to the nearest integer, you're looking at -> 37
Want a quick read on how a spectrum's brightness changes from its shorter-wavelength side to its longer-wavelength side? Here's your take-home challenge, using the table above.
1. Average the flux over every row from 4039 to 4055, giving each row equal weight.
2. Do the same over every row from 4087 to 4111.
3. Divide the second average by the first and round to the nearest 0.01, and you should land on 1.00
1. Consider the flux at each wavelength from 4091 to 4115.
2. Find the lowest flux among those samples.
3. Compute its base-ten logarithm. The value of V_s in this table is 2.27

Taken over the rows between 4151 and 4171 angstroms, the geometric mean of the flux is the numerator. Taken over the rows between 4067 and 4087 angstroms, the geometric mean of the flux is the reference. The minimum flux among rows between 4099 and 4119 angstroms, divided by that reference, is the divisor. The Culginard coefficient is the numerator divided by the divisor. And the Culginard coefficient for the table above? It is 259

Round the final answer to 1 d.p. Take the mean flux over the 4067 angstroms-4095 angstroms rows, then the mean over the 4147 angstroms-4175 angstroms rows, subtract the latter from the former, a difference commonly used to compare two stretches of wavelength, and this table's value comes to 1.0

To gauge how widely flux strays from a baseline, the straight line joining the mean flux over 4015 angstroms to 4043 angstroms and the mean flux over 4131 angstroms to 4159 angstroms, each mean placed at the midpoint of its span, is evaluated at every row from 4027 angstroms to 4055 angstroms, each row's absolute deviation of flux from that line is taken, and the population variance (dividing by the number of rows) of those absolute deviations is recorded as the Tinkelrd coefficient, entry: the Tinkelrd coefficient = 93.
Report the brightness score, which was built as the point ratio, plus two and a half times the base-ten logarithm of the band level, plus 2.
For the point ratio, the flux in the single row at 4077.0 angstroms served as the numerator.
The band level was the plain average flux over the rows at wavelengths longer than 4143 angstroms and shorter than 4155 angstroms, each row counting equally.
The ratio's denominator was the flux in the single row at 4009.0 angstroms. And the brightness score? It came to 8.78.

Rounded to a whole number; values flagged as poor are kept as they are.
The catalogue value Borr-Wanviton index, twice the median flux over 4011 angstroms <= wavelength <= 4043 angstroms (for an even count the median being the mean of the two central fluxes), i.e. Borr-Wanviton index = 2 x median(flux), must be 452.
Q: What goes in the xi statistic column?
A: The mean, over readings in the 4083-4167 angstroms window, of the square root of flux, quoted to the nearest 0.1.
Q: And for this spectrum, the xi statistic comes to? 14.8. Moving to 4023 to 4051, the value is 14.9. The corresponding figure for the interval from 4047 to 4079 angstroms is 14.5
